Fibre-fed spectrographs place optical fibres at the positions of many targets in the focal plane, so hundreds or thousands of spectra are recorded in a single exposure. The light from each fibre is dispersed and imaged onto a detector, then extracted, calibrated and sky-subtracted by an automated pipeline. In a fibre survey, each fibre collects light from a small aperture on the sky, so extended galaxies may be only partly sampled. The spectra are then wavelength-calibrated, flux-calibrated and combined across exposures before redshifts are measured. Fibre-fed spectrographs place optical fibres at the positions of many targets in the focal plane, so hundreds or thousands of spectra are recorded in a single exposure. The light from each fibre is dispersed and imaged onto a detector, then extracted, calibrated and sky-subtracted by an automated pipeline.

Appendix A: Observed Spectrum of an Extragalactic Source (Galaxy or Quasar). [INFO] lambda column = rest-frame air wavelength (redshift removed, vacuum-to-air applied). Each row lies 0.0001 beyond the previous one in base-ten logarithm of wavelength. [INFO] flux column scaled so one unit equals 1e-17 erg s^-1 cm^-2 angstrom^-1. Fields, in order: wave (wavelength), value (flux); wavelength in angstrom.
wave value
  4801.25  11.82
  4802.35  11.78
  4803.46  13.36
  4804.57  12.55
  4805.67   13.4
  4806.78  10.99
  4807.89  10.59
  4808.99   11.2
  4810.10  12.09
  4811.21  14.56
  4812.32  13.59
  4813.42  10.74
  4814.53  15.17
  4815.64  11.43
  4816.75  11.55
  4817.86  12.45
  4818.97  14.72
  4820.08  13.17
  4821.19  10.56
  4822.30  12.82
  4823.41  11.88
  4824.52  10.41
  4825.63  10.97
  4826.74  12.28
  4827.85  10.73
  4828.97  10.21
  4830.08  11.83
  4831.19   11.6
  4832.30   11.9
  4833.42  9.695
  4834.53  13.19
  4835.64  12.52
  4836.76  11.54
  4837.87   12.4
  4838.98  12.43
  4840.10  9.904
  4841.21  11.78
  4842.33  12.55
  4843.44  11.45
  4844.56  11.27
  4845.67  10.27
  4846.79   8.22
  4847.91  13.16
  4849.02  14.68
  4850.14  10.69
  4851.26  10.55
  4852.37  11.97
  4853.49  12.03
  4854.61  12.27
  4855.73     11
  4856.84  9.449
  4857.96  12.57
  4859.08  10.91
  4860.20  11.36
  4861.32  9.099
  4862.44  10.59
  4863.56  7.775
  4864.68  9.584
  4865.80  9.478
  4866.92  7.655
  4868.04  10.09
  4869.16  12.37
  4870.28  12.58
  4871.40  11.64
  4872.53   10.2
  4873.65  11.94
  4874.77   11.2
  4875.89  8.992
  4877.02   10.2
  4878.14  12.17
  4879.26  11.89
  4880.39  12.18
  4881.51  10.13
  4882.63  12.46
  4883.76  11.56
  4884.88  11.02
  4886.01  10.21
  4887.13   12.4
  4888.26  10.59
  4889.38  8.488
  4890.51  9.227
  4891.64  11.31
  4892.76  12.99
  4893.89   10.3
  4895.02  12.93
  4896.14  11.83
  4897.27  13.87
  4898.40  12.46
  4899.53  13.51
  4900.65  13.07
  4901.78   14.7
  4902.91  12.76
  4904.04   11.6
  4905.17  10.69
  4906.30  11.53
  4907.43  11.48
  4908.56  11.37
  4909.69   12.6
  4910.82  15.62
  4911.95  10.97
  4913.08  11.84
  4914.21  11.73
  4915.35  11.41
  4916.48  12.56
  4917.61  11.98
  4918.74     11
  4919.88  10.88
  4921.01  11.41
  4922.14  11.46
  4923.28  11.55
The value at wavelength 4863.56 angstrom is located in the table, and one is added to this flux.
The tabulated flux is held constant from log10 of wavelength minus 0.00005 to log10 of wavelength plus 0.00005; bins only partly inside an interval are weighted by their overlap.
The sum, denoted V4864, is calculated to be 8.8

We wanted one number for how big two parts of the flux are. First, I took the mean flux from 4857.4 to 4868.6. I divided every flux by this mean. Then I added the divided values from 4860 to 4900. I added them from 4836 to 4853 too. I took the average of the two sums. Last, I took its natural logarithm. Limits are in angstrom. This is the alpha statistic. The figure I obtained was 3.4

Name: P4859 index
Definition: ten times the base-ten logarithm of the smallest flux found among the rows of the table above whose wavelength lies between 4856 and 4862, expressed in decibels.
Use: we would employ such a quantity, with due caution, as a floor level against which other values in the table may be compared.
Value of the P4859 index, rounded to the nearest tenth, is 9.6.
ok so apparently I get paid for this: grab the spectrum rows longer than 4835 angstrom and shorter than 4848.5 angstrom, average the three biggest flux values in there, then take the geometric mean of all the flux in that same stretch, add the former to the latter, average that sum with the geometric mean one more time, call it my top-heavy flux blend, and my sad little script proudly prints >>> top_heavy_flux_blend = 17.7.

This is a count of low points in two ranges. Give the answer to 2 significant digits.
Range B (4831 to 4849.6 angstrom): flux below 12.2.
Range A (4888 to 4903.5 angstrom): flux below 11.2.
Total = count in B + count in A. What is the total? 14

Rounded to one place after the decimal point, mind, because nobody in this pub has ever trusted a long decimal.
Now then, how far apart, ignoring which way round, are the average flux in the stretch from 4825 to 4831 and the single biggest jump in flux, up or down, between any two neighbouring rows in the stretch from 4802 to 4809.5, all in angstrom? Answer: 8.8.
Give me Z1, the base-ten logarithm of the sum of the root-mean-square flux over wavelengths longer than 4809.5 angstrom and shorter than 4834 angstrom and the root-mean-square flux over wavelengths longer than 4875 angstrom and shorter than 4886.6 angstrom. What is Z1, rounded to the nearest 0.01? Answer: 1.37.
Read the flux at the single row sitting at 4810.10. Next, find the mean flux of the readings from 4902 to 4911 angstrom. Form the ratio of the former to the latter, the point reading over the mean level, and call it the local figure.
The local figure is 0.99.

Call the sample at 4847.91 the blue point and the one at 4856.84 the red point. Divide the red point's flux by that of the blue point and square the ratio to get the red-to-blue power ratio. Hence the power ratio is 0.52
